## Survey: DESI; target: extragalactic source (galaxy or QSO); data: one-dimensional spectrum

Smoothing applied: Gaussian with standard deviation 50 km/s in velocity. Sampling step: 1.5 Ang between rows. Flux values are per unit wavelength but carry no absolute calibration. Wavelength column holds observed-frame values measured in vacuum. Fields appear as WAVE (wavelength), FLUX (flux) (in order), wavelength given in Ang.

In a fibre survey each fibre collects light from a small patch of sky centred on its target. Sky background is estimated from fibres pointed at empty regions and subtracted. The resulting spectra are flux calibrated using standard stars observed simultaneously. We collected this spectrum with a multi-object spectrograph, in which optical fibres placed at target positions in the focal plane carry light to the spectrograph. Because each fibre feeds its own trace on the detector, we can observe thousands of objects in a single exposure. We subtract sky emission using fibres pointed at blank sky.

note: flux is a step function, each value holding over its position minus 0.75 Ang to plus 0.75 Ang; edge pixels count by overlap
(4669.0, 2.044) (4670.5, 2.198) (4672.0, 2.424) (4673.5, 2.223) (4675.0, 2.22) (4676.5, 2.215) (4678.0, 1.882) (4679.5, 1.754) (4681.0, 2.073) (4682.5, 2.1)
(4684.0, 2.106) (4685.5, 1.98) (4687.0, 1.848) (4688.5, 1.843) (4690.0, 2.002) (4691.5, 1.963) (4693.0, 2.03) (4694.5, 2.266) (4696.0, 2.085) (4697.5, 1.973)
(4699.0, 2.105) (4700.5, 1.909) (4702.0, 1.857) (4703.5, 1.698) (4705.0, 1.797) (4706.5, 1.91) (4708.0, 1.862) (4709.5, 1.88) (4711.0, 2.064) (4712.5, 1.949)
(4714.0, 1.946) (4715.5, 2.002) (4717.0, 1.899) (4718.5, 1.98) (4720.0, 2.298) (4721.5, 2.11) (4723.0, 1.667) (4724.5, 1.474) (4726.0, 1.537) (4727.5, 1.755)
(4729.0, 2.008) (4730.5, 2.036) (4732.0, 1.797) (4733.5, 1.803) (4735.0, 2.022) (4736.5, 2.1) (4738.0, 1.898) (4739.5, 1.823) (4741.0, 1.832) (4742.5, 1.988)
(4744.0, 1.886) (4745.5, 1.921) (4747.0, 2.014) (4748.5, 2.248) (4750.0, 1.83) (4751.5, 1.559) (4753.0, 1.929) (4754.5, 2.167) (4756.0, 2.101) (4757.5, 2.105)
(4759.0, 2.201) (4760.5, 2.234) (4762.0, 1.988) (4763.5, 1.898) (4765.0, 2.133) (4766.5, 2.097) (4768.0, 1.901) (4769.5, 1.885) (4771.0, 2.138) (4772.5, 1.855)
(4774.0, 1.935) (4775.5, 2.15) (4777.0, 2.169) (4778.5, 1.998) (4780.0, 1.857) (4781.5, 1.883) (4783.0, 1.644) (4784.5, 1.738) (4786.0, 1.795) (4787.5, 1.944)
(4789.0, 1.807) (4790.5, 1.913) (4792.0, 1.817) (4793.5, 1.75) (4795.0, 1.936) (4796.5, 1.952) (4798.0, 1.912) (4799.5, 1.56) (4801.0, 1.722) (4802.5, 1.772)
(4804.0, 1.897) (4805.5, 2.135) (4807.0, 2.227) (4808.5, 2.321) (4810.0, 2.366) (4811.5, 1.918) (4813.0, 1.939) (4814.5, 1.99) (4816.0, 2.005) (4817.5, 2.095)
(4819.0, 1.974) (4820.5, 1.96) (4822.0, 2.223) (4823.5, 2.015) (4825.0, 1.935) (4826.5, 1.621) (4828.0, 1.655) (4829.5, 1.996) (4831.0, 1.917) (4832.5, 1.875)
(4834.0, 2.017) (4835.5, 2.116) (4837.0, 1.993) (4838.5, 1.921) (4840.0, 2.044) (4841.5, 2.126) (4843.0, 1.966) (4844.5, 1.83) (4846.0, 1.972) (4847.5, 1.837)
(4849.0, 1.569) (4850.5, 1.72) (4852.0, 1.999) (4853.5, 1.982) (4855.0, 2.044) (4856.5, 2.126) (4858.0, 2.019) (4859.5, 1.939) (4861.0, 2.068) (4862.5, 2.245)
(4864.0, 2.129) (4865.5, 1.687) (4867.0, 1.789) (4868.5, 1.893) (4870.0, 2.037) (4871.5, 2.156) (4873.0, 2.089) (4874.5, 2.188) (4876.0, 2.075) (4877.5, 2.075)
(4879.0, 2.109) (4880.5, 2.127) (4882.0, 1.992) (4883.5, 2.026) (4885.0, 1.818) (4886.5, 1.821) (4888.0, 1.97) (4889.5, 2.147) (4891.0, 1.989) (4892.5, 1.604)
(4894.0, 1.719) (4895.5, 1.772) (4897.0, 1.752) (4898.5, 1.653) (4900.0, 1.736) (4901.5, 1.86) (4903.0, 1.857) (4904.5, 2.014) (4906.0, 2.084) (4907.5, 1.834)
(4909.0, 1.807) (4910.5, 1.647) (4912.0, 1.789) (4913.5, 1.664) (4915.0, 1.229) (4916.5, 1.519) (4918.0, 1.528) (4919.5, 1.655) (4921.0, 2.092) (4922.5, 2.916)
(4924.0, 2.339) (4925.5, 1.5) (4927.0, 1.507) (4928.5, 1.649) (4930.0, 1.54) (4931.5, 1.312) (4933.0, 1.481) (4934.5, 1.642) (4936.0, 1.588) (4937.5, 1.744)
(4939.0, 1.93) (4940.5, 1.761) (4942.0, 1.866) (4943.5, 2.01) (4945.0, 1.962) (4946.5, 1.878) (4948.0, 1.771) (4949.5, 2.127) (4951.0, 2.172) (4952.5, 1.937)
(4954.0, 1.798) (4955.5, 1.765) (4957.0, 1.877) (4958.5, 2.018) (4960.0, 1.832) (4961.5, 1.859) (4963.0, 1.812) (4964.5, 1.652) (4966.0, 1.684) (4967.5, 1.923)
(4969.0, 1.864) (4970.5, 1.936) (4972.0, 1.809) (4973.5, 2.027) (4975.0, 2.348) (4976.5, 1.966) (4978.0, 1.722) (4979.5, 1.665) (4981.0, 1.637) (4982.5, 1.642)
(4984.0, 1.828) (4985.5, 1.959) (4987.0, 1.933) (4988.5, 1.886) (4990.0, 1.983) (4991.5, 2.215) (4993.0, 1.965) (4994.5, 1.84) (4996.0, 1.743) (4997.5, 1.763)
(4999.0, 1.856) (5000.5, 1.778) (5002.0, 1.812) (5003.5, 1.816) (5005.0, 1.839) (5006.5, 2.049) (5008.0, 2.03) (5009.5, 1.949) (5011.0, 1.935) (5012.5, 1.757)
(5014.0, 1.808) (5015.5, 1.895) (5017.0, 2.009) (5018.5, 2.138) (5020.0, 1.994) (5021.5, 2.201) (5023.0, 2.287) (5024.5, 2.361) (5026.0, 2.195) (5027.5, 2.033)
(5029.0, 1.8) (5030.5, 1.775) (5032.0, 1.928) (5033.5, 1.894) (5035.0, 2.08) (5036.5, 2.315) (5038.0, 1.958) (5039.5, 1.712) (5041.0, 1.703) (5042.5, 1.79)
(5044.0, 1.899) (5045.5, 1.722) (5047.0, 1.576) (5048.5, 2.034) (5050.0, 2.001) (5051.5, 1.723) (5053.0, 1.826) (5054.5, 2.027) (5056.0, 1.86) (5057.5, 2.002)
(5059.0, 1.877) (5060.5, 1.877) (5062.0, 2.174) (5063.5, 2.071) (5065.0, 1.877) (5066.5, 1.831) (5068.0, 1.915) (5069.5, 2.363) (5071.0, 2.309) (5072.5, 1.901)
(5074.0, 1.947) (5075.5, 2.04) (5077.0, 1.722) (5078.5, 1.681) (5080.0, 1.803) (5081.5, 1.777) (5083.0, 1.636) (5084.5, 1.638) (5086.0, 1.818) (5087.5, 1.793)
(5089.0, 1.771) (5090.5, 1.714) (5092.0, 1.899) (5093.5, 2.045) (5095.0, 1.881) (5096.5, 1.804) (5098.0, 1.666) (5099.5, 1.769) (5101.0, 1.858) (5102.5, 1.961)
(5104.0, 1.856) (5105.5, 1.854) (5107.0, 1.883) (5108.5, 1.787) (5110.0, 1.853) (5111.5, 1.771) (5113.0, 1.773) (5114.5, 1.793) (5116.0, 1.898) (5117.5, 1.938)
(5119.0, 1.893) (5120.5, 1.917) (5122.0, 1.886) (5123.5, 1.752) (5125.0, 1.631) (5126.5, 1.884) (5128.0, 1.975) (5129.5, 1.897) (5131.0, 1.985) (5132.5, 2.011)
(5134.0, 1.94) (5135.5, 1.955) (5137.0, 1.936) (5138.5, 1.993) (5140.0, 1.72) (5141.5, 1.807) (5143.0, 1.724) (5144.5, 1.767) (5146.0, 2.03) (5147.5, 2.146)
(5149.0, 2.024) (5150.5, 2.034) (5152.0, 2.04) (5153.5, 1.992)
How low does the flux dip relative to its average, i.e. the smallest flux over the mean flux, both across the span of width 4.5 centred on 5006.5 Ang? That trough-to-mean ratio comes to 0.932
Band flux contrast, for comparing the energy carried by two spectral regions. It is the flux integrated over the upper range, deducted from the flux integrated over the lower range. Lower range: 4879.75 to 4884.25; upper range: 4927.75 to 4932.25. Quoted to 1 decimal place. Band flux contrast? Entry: 2.5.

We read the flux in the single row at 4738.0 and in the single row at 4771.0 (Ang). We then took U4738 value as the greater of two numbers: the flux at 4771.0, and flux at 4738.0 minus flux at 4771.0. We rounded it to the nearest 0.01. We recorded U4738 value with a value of 2.14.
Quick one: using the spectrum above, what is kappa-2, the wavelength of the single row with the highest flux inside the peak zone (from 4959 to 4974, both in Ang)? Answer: 4973.5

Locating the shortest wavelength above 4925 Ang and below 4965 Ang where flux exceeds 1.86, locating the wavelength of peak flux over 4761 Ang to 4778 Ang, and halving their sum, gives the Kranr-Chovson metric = 4858.0 Ang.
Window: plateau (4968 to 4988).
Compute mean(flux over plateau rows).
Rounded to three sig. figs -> 1.87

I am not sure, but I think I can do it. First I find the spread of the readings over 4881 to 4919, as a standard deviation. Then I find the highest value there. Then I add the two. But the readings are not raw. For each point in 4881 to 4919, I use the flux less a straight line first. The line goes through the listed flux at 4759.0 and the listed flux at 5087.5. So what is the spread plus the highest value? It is 0.30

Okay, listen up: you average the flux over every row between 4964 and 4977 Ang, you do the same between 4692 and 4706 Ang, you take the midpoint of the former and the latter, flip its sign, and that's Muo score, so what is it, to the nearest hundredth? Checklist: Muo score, -1.94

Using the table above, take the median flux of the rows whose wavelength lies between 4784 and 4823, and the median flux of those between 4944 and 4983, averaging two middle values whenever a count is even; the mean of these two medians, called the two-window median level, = 1.90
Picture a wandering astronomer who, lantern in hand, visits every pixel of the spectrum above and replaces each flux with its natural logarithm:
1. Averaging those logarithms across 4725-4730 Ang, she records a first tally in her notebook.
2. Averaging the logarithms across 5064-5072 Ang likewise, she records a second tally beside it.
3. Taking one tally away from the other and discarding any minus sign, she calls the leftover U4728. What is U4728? 0.15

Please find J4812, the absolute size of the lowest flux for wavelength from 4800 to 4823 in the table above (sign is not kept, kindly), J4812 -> 1.72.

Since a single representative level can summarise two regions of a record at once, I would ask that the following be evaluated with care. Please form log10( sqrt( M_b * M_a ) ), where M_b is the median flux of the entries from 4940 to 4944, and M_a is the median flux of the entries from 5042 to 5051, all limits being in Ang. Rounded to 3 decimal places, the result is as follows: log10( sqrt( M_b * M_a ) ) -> 0.268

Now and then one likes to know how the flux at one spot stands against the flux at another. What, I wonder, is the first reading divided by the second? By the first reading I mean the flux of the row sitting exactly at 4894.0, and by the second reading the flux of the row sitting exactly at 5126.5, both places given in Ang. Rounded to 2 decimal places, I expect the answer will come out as 0.91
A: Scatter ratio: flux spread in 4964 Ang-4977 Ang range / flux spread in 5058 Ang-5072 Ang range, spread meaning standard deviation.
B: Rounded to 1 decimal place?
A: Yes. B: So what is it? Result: 1.0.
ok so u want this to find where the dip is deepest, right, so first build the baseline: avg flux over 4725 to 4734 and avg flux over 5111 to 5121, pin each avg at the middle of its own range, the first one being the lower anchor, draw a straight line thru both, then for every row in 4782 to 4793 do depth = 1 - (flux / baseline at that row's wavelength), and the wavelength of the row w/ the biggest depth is 4783.0 Ang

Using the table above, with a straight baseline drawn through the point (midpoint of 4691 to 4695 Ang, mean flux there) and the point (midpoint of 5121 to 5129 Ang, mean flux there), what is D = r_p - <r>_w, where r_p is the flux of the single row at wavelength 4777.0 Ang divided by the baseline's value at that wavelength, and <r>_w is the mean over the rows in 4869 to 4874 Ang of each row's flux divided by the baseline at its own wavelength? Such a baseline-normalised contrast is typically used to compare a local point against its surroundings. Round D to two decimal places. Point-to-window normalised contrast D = 0.01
